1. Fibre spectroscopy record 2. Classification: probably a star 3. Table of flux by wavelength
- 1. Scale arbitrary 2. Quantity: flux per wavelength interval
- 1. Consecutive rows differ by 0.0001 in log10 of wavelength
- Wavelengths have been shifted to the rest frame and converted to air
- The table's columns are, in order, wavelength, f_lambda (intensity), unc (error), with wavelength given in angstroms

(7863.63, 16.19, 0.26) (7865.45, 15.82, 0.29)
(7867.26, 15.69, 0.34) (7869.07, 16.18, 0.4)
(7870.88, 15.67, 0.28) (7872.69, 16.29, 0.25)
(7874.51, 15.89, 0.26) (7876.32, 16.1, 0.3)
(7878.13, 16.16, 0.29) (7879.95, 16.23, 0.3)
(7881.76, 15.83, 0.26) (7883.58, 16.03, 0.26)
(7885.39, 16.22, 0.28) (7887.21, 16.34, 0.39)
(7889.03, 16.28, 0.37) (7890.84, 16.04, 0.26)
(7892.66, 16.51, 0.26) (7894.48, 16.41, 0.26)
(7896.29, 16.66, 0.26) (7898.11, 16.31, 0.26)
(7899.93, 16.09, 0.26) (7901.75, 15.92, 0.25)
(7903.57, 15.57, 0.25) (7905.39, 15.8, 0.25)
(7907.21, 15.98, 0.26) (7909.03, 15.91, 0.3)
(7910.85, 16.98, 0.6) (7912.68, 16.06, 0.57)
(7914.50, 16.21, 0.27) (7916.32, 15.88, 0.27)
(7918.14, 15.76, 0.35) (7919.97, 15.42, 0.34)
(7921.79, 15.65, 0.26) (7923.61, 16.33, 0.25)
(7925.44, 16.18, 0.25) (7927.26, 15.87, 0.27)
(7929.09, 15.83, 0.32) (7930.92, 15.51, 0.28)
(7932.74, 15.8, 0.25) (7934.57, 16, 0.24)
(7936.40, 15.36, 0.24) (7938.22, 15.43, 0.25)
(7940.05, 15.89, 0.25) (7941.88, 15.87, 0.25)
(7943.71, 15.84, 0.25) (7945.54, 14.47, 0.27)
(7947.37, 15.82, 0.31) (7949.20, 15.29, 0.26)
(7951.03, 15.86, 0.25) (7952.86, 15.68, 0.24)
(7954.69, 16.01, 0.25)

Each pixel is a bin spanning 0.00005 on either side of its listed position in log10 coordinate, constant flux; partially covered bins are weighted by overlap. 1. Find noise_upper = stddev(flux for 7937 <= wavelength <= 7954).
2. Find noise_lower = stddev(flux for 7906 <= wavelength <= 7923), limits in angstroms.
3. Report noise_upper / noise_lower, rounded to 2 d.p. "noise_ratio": 1.06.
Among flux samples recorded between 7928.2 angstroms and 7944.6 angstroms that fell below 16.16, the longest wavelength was 7943.71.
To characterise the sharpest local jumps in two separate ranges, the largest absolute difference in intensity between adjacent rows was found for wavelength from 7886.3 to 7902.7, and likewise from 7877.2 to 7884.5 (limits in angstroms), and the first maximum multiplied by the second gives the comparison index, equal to 0.2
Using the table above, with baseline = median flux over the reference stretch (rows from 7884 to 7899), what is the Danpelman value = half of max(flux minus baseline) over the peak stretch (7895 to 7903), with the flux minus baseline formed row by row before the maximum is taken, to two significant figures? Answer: 0.17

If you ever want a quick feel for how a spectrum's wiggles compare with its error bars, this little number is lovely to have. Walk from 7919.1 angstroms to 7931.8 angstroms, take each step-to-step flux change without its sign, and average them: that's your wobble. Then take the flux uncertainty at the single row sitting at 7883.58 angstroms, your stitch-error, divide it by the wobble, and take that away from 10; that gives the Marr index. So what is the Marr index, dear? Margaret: 9.1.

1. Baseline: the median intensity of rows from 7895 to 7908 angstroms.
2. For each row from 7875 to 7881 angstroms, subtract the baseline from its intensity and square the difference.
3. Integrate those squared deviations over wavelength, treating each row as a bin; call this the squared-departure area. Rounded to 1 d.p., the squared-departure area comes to 0.2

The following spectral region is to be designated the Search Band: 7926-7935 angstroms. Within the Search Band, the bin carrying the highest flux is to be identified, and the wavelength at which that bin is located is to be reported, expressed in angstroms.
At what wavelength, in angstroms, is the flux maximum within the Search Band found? 7934.57 angstroms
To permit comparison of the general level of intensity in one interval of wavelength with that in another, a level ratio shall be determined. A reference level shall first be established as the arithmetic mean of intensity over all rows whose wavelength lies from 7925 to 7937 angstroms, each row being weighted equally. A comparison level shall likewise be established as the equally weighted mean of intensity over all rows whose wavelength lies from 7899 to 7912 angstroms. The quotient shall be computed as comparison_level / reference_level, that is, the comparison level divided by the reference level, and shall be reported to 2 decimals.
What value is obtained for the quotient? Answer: 1.02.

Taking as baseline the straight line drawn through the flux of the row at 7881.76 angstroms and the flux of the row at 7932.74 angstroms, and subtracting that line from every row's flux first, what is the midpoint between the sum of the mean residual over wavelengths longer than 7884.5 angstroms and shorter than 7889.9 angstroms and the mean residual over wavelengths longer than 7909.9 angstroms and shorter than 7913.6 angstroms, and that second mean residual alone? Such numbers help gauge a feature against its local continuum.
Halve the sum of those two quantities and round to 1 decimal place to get 0.9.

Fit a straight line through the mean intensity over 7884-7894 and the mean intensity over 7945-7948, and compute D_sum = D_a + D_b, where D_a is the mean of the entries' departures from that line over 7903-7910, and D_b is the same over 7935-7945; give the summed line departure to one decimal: 0.3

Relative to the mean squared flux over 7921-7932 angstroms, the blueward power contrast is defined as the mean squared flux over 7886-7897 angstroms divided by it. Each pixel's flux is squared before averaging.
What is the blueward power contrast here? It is 1.06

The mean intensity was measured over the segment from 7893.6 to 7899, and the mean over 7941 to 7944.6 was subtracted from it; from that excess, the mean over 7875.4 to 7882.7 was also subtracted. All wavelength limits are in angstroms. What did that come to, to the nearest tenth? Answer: -15.5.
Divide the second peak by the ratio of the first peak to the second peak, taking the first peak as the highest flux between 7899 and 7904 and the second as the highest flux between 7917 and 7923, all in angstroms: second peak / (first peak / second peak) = 15.4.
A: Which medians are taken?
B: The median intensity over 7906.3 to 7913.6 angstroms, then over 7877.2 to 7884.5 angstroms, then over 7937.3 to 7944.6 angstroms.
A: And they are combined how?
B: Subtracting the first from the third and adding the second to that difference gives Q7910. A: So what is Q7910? 15.9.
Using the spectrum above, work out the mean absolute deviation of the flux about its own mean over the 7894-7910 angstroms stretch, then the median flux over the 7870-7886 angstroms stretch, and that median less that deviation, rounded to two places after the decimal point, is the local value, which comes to 15.84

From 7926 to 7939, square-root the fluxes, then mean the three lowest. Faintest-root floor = 3.93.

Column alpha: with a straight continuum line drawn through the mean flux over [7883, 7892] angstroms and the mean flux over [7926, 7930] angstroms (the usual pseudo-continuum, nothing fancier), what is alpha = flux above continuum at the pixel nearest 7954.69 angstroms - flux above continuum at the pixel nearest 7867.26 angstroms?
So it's 1.0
